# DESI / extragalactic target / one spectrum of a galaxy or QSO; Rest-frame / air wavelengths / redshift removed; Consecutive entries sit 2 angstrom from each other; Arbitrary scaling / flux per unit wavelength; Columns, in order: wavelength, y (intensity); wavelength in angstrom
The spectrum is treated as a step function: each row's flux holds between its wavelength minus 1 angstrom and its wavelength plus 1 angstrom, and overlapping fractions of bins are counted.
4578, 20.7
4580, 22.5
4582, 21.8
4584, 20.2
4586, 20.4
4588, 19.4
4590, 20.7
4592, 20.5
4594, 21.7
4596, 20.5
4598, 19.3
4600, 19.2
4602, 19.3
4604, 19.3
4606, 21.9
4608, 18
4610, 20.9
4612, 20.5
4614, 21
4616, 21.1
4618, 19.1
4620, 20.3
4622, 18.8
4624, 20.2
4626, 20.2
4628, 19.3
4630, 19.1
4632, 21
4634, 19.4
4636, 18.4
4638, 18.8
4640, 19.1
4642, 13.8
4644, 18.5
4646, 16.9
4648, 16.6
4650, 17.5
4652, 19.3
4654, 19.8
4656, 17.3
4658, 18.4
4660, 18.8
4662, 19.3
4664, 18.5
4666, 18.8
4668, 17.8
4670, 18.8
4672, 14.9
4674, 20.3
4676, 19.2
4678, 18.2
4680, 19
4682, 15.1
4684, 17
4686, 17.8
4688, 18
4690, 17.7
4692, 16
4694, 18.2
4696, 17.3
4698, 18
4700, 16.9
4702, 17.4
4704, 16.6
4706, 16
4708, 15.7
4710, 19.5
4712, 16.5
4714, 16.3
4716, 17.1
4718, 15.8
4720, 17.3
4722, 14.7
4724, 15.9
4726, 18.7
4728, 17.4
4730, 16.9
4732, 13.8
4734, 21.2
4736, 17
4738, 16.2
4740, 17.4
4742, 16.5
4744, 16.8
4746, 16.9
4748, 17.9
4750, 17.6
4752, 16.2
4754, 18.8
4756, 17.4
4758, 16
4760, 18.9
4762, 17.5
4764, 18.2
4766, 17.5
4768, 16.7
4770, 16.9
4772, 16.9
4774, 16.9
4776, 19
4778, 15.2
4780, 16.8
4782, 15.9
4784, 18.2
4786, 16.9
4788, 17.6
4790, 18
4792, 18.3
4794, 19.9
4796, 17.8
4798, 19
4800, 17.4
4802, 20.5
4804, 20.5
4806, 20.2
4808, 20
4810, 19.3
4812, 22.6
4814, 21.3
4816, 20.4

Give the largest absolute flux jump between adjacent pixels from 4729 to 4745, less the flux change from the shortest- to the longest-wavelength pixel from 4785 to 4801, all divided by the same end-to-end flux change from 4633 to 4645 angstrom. -7.7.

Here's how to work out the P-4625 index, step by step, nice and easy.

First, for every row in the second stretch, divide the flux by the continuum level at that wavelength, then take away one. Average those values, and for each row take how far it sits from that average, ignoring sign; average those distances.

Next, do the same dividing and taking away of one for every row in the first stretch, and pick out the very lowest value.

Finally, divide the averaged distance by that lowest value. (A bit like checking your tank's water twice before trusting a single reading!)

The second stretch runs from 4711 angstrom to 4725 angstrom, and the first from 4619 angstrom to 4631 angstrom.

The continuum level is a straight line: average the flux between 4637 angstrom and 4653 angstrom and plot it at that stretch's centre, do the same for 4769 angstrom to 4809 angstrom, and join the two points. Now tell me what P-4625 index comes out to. 0.49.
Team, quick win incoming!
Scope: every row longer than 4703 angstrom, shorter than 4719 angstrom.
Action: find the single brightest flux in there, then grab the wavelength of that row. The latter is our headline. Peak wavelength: 4710 angstrom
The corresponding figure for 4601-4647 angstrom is 4606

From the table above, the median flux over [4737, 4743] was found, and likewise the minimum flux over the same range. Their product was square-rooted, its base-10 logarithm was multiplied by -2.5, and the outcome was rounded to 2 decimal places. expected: -3.03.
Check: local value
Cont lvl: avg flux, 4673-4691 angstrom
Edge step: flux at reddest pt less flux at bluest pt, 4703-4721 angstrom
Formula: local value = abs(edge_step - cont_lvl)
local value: 17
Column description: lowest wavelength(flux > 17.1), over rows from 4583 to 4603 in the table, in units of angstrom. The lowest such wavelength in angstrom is 4584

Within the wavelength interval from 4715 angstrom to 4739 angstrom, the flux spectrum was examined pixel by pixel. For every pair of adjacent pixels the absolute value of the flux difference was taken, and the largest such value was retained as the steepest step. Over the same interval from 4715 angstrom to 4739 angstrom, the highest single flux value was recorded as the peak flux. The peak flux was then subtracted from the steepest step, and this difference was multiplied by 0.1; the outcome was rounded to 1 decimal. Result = -1.4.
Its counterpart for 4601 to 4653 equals -1.7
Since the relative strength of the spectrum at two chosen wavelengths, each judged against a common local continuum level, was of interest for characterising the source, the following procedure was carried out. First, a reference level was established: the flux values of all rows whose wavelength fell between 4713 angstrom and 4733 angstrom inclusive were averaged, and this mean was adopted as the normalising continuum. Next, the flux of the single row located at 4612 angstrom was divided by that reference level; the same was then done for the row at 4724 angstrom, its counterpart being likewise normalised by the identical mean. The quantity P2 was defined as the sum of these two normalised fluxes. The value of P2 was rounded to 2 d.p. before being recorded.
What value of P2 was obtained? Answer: 2.22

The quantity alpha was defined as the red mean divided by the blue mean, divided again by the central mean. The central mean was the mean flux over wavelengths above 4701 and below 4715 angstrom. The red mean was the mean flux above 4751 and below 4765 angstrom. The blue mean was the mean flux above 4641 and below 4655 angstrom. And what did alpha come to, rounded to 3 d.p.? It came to 0.060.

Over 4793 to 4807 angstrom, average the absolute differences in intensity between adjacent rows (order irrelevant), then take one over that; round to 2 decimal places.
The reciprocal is 0.72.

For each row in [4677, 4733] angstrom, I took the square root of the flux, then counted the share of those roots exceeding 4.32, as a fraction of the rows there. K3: 0.1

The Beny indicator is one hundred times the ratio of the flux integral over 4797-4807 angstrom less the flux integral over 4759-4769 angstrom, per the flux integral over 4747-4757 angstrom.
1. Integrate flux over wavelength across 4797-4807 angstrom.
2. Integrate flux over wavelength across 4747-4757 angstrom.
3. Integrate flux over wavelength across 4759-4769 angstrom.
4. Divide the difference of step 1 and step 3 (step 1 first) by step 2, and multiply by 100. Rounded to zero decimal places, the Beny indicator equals 10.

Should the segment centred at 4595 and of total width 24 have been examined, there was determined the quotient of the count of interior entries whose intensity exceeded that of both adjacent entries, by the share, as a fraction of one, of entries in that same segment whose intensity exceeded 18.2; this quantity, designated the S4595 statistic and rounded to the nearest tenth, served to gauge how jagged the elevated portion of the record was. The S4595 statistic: 3.0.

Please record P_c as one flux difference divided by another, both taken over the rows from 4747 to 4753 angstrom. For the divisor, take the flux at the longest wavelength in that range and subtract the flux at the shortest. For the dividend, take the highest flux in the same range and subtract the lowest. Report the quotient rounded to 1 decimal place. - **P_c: -1.0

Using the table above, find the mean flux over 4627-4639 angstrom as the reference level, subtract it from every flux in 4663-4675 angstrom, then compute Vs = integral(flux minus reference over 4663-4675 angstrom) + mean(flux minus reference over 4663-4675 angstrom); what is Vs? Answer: -15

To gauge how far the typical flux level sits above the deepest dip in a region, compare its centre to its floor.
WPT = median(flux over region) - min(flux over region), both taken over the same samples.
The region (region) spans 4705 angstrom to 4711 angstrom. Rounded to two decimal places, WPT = 0.30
